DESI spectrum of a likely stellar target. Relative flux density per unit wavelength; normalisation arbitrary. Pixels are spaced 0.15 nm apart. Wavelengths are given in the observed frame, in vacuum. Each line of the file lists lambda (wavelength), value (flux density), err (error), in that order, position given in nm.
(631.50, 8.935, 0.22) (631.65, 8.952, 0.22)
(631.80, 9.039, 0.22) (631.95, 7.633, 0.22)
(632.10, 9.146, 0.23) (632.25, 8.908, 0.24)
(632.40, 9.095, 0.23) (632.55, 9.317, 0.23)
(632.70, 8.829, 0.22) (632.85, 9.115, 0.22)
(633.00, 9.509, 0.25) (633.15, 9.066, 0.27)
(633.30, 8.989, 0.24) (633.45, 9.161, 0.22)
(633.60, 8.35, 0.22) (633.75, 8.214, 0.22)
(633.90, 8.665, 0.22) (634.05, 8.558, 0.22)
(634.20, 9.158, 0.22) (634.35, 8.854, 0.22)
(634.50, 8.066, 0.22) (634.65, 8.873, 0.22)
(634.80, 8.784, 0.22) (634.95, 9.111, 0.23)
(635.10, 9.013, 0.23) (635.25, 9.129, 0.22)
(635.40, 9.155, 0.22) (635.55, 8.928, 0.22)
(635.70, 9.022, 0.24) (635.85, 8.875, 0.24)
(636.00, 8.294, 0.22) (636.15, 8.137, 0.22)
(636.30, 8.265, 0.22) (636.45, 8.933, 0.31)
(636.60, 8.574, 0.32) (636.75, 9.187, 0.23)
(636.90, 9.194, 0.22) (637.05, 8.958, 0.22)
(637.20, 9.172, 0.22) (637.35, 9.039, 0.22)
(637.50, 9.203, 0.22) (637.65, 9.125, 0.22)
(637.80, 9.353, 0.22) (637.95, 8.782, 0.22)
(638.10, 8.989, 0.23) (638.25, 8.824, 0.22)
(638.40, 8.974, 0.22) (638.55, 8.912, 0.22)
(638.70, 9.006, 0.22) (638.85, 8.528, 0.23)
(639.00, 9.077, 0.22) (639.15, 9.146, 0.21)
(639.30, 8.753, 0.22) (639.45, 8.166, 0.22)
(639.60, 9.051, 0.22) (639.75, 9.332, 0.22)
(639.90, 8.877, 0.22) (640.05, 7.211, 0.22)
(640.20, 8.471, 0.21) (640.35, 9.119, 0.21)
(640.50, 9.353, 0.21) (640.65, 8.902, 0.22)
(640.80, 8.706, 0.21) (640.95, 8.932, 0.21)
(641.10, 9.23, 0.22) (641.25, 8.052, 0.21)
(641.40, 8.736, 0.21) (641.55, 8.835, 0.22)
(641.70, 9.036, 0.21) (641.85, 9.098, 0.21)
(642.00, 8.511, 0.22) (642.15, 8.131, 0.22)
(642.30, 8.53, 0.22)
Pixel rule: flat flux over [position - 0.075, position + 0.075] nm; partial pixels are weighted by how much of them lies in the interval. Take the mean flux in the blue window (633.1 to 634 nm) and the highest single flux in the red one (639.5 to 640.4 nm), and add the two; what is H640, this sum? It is 18.1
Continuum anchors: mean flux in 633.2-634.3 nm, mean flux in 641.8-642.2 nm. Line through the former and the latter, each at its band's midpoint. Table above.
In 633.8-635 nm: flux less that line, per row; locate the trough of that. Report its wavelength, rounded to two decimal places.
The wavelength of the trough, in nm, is 634.50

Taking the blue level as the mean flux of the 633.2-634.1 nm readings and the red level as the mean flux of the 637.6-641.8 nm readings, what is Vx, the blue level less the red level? -0.2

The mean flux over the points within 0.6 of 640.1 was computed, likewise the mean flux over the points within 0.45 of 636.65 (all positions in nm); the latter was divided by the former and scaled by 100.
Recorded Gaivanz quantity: 101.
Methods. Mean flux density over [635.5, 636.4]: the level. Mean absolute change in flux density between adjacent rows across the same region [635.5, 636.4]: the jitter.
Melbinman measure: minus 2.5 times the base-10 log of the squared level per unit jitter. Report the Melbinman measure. -6.3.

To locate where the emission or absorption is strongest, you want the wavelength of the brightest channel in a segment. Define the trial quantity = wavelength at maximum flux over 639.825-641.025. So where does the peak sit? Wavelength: 640.50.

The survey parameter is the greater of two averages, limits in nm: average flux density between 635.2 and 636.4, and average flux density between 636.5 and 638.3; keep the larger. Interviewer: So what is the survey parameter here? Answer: 9.03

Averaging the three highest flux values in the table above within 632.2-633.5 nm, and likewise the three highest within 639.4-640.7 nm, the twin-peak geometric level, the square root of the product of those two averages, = 9.30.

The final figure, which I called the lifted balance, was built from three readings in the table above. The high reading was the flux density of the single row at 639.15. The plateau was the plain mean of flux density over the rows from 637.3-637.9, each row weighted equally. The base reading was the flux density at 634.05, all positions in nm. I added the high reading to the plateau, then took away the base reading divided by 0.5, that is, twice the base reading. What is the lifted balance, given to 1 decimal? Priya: 1.2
